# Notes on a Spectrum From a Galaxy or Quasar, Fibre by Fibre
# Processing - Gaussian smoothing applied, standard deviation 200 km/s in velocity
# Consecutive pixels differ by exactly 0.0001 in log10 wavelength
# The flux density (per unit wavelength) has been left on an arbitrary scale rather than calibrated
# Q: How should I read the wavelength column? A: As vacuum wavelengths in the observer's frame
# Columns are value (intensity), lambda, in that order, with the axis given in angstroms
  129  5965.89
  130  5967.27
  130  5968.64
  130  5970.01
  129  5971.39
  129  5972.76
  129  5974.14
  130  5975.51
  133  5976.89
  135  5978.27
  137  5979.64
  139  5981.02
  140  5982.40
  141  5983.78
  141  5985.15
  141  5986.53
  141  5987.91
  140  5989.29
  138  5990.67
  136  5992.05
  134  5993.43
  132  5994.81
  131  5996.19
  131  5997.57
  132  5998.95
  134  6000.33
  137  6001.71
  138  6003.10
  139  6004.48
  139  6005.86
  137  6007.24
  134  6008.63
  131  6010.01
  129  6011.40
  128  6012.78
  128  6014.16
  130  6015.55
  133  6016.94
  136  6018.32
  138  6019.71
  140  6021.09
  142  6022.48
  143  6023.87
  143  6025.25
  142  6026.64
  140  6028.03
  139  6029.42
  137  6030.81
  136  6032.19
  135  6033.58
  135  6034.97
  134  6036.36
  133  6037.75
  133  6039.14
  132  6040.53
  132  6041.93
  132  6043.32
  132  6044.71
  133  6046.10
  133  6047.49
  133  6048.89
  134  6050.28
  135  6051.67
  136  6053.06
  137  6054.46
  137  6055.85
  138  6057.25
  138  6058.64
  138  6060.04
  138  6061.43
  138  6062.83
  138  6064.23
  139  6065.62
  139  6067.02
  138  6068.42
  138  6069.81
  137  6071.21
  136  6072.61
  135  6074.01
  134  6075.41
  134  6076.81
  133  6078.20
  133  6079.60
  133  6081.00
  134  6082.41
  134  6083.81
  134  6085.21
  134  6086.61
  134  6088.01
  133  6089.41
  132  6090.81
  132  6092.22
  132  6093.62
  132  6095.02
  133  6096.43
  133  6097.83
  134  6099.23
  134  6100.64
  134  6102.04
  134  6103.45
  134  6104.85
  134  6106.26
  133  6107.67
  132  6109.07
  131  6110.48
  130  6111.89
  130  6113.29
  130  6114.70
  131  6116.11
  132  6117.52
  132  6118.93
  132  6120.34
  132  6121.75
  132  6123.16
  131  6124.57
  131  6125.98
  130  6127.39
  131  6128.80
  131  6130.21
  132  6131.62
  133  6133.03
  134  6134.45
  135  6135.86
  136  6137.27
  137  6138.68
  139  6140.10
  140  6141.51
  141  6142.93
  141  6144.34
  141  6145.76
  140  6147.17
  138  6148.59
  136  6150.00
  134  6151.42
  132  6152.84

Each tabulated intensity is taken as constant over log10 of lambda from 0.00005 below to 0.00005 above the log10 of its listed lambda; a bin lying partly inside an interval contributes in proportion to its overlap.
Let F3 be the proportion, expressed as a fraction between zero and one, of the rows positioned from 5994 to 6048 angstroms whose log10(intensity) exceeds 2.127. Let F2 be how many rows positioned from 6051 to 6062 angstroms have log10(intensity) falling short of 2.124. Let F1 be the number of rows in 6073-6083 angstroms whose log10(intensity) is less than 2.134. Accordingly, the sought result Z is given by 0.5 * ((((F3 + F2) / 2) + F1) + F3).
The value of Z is 4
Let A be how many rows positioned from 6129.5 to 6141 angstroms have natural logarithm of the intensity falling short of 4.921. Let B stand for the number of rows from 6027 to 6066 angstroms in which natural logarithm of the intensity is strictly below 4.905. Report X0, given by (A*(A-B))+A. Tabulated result -21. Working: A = 7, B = 11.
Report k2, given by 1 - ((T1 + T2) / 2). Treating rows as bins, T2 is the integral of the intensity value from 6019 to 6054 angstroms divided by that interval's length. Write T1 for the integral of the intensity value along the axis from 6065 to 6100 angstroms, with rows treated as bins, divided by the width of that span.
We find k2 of -134.2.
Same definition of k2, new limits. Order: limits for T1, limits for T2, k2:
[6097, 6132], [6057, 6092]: -132.8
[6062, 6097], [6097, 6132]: -132.4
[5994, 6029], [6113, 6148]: -133.9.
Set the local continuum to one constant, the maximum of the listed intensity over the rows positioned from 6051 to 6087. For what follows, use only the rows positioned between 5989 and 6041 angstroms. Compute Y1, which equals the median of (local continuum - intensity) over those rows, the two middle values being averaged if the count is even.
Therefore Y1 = 3.5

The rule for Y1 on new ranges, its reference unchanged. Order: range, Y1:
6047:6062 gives 2.0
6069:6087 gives 5.0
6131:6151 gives 1.5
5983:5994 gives -1.5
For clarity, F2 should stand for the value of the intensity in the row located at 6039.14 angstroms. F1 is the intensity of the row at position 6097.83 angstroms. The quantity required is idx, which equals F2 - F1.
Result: 0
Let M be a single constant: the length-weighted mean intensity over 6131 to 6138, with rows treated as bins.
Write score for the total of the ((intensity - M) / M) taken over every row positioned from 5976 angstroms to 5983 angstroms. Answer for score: 0.10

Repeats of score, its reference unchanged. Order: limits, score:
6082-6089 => 0.00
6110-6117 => -0.14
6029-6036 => 0.09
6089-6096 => -0.07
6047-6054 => 0.00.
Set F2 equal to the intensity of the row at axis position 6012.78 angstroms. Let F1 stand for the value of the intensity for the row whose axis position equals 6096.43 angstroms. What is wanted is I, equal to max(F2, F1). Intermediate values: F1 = 133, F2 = 128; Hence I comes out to 133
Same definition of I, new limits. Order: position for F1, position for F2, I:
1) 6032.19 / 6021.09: 140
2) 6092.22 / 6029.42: 139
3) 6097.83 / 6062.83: 138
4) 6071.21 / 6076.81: 137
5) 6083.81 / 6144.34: 141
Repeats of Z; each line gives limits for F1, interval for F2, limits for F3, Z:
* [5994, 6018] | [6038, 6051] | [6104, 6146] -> 8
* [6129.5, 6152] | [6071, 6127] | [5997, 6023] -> 10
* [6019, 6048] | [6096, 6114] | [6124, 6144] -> 8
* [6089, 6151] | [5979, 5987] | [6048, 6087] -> 19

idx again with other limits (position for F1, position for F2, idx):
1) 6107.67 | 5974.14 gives -4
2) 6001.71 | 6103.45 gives -3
